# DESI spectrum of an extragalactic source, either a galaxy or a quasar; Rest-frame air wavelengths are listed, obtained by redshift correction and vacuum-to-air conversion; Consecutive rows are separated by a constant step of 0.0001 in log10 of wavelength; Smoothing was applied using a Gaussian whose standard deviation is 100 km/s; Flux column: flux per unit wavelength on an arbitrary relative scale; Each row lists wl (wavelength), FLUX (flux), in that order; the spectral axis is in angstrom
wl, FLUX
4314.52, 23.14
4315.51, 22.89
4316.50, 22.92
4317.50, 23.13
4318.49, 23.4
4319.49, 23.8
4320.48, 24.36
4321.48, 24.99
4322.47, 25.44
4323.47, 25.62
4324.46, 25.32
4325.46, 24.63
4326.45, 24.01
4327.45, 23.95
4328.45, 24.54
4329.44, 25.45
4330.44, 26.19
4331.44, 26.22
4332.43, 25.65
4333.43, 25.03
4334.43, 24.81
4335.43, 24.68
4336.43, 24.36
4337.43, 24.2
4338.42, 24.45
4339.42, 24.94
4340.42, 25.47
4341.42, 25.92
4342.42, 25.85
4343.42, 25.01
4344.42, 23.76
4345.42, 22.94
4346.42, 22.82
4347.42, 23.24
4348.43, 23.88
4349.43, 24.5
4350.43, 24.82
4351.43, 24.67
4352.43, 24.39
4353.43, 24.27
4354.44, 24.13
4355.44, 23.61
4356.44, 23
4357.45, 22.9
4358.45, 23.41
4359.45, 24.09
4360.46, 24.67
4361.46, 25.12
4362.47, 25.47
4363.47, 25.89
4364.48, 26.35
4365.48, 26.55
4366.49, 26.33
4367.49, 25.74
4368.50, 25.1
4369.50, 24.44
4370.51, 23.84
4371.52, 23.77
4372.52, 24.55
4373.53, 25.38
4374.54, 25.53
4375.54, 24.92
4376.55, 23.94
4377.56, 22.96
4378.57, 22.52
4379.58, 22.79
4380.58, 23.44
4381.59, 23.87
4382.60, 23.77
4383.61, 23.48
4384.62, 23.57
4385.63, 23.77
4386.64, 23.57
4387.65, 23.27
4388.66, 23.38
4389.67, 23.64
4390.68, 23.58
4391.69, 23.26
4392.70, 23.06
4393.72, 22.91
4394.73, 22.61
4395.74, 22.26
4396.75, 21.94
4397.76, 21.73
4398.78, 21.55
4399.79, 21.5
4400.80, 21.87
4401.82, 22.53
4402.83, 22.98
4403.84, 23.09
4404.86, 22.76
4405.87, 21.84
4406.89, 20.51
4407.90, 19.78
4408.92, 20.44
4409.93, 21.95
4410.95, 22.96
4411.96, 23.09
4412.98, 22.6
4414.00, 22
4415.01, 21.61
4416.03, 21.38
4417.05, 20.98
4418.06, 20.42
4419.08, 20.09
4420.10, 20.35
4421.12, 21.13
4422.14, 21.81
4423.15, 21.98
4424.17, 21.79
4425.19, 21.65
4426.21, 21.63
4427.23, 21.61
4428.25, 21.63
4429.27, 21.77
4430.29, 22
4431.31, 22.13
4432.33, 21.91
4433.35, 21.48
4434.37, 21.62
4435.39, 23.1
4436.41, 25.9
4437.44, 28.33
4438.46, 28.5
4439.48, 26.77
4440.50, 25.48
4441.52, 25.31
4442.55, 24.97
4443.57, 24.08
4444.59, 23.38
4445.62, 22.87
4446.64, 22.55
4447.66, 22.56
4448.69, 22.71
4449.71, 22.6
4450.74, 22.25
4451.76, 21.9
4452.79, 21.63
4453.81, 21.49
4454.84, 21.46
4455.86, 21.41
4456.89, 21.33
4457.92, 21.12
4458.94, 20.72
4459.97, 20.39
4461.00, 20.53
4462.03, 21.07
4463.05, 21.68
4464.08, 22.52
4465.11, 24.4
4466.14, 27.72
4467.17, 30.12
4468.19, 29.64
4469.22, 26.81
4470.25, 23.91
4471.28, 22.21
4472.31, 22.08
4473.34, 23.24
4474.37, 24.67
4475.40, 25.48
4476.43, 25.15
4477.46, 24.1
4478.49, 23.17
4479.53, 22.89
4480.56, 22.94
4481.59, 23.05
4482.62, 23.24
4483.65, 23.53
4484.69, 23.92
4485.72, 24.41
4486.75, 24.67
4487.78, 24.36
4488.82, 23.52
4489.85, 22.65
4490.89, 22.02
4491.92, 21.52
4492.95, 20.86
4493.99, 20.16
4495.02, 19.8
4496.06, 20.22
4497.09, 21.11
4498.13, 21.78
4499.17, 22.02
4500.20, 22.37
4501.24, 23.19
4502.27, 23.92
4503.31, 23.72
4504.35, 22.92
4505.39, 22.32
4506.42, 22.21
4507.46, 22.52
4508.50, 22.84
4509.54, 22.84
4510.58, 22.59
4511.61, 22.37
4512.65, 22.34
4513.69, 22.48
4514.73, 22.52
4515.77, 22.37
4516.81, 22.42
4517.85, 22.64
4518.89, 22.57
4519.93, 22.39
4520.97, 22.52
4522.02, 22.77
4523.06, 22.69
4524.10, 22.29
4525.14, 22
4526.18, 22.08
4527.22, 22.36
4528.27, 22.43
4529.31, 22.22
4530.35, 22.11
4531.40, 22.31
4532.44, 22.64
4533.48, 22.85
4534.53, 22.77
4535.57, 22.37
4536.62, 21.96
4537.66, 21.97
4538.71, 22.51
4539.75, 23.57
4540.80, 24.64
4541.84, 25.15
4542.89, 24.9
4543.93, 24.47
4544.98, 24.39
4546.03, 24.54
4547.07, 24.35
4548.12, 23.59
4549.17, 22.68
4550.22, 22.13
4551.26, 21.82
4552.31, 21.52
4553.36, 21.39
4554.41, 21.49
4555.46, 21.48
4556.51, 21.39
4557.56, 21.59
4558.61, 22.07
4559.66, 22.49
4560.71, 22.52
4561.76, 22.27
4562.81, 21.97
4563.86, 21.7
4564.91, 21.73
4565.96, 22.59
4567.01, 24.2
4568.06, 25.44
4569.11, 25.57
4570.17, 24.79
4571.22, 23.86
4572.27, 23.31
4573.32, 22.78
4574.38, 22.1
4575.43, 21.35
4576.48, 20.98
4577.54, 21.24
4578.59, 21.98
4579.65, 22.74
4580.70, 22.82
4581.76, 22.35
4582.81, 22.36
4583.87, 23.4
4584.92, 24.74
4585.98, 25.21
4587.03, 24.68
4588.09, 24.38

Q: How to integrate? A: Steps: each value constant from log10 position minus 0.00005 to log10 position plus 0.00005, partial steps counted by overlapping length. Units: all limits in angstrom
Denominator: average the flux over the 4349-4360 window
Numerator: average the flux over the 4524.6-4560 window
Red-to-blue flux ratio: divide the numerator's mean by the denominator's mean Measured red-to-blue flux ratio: 0.95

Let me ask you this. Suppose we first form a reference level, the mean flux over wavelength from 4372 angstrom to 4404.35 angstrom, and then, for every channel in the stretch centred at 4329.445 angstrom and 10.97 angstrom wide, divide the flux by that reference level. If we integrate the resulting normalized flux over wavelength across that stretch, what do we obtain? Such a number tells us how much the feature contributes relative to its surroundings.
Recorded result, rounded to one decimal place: 11.8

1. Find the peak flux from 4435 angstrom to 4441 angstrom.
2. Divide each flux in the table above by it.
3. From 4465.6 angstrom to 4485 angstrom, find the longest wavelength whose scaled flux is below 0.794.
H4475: 4472.31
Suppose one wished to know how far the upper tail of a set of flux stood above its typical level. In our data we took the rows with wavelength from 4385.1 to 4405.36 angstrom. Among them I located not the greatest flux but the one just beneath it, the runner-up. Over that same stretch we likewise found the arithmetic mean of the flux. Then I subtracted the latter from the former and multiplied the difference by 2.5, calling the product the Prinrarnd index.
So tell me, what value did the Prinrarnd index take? 2.2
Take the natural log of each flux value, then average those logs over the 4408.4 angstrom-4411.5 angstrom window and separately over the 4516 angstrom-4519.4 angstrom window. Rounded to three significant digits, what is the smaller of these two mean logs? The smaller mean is 3.08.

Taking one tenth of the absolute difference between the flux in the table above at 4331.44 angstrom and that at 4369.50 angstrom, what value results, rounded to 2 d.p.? 0.18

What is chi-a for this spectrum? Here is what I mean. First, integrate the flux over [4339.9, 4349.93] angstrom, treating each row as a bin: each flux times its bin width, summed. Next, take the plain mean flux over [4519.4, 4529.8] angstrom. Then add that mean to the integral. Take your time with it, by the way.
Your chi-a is 266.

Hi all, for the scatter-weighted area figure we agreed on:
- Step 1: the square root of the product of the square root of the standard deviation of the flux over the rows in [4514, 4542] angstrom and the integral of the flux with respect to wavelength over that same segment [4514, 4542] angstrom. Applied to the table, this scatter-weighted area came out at 23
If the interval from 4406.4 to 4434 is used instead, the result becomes 23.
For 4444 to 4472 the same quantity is 32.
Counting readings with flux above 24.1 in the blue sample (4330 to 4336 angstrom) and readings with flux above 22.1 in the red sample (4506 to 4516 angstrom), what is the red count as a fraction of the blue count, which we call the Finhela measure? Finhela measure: 1.7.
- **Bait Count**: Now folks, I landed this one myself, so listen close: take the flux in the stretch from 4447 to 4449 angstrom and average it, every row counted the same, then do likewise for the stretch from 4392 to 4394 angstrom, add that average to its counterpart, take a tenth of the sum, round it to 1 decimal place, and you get 4.6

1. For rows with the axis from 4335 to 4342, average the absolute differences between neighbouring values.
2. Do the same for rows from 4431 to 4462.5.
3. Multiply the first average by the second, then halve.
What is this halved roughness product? 0.10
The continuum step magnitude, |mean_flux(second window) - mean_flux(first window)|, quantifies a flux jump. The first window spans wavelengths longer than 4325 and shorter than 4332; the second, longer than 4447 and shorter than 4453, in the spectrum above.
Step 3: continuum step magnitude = 2.7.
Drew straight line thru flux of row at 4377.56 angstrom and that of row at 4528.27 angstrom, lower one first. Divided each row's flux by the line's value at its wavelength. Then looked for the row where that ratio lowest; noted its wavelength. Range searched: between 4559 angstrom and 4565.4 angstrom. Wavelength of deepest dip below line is 4563.86 angstrom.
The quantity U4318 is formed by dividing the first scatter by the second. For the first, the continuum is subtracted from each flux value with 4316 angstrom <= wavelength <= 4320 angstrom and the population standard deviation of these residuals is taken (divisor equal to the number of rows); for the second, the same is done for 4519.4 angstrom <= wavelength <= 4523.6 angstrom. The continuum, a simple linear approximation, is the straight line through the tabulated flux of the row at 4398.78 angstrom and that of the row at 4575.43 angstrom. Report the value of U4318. 2.2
